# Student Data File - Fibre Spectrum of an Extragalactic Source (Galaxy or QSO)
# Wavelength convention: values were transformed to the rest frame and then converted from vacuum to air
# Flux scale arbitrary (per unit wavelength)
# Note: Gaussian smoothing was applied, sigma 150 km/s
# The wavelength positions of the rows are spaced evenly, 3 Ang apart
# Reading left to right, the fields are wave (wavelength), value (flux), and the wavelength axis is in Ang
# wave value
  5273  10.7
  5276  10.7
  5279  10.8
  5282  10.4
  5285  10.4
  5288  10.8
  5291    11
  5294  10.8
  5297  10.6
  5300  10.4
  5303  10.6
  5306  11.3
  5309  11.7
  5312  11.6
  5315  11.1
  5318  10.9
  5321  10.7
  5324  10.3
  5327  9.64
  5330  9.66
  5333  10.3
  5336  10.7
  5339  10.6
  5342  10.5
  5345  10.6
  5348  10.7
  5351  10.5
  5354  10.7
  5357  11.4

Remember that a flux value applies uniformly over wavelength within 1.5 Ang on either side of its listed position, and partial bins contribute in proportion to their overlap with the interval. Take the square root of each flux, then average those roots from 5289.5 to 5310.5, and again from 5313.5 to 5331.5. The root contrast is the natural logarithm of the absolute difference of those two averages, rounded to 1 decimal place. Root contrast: -2.5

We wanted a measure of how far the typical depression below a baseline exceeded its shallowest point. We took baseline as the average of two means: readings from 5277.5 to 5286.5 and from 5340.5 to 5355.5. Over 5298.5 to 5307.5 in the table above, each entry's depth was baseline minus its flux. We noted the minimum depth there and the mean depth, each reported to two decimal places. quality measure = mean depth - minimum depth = 0.53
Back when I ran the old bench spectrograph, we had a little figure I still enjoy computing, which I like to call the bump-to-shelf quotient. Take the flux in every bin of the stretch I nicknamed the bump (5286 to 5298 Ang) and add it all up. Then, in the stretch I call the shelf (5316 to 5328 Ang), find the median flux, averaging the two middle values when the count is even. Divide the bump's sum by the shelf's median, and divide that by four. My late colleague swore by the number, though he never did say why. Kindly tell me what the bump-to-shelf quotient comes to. 1.03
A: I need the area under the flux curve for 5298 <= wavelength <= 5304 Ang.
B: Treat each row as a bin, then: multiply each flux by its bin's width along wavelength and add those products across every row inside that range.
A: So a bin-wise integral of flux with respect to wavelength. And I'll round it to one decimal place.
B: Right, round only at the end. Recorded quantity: 63.0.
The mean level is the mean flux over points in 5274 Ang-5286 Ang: 10.6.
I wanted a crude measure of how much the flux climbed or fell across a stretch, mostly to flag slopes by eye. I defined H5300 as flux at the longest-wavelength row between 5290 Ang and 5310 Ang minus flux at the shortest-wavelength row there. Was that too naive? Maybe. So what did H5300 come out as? 0.7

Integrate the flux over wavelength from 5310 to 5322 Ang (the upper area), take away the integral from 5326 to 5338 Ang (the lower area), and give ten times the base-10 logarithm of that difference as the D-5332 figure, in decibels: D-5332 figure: 10.8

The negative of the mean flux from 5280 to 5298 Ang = -10.67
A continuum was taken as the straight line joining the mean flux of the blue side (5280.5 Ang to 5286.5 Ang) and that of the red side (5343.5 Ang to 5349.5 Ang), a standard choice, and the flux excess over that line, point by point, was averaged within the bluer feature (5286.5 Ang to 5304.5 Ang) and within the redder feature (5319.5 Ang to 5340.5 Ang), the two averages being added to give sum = -0.06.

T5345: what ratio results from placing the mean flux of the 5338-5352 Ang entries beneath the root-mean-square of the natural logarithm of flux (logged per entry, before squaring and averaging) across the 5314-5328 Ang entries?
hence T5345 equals 0.222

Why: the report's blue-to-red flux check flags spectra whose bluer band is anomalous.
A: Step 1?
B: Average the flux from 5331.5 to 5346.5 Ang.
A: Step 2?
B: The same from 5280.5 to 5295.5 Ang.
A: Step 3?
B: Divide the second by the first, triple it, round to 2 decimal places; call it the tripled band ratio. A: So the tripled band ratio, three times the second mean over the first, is 3.04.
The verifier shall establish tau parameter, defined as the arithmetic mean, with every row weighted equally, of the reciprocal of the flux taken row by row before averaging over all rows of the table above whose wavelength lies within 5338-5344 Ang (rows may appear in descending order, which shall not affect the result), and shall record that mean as 0.0948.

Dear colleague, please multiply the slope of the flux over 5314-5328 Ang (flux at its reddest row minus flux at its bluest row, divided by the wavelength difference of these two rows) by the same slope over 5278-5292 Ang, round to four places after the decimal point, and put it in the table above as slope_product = -0.0020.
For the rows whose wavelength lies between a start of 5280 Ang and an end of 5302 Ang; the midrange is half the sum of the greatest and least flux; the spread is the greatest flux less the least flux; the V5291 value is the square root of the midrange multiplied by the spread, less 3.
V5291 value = -0.5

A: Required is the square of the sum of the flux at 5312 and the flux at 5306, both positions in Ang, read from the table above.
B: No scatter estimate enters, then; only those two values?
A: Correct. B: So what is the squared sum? 524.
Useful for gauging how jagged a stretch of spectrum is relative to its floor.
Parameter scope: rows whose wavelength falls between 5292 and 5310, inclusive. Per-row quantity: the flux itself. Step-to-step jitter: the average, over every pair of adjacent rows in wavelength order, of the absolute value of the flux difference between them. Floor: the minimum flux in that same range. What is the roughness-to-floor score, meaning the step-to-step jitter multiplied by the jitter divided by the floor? 0.0111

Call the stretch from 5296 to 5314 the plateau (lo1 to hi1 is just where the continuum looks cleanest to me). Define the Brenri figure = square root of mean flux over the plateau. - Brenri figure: 3.32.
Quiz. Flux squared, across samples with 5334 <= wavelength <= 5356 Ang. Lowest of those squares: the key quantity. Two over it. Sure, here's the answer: 0.0181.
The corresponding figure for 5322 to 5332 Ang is 0.0215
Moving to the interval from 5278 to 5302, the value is 0.0185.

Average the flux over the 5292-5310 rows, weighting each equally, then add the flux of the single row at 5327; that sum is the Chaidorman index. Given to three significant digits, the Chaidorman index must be 20.5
